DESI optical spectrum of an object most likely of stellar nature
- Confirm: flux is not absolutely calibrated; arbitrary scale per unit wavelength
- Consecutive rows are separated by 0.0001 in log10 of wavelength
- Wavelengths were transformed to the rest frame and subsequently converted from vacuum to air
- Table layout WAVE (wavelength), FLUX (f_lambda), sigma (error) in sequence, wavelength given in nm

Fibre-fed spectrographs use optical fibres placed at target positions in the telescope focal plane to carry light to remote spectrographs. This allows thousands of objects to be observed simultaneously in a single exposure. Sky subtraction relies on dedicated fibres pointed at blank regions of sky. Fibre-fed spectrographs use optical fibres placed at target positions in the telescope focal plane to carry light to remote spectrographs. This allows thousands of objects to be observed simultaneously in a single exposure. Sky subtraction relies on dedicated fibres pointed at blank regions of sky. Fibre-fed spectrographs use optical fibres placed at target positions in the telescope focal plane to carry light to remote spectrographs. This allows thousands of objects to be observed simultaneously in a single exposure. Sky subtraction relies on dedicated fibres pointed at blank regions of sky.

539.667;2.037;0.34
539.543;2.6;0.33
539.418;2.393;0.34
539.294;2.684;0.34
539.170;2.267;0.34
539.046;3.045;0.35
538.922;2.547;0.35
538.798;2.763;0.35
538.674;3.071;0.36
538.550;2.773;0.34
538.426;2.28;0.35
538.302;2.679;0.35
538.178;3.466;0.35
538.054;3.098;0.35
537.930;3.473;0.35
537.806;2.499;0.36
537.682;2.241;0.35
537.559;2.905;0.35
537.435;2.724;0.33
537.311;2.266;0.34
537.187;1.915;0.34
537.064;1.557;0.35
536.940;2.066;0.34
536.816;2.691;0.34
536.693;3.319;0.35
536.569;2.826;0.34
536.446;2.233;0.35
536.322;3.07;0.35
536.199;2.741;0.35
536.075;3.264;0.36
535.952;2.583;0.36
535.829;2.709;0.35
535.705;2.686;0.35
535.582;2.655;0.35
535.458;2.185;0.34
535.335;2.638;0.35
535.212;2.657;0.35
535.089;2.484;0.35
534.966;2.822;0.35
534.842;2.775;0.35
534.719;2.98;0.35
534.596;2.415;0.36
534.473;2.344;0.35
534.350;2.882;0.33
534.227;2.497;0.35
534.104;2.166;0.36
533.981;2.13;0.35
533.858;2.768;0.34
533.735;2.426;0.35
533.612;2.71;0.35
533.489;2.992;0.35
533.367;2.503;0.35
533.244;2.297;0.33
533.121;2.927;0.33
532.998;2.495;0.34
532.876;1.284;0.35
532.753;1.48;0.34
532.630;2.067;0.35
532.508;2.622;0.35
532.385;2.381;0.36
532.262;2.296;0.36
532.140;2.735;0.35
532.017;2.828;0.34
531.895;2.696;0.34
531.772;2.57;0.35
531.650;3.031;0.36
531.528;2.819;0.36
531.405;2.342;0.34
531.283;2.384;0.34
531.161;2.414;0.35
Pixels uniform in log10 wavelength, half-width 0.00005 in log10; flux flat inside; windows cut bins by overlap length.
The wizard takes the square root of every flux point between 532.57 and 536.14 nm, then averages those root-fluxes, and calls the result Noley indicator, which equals 1.58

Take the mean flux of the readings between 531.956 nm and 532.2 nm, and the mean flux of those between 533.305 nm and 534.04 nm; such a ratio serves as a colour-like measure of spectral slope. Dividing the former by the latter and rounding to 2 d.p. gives 1.07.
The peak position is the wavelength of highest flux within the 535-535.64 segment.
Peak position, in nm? 535.212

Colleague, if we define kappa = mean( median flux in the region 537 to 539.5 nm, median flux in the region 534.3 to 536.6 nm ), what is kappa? 2.68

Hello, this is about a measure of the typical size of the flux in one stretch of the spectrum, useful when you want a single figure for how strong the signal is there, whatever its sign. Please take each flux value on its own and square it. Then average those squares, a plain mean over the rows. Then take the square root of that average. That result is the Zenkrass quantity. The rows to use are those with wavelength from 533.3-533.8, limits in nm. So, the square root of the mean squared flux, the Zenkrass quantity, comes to 2.67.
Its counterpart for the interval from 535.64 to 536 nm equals 2.66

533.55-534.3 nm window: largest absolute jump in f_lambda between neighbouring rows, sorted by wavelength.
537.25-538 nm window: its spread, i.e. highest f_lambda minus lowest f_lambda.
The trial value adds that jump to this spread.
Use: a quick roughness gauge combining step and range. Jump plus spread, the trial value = 1.9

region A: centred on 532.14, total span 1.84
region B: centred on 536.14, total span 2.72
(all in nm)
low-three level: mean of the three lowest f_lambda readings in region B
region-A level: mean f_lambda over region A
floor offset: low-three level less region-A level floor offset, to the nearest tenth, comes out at -0.6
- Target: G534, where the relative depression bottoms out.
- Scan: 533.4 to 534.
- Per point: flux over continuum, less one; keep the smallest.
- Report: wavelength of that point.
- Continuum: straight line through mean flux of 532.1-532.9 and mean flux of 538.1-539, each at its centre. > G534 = 533.981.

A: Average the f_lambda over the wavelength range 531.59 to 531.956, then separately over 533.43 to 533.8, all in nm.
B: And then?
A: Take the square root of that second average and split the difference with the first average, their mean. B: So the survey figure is 2.21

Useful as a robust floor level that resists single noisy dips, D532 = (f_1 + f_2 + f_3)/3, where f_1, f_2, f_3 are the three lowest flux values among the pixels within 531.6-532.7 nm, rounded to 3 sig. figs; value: 2.25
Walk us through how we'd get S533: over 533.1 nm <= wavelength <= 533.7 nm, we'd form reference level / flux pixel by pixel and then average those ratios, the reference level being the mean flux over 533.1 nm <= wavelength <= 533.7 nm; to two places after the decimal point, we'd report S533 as 1.01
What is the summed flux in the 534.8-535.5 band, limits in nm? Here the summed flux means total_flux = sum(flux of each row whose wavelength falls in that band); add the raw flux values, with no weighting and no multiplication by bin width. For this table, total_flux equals 15.6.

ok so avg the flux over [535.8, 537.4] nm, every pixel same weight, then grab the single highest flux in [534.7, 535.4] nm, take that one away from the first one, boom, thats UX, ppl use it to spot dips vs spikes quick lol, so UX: -0.42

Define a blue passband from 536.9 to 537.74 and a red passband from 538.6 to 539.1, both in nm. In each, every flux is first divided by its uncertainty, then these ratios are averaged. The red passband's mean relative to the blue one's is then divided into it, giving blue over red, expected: 0.81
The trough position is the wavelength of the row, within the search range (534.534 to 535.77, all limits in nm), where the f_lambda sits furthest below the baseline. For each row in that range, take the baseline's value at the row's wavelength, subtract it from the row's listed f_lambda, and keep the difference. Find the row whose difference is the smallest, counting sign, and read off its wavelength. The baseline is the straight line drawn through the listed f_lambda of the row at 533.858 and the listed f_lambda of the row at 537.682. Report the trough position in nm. 535.458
